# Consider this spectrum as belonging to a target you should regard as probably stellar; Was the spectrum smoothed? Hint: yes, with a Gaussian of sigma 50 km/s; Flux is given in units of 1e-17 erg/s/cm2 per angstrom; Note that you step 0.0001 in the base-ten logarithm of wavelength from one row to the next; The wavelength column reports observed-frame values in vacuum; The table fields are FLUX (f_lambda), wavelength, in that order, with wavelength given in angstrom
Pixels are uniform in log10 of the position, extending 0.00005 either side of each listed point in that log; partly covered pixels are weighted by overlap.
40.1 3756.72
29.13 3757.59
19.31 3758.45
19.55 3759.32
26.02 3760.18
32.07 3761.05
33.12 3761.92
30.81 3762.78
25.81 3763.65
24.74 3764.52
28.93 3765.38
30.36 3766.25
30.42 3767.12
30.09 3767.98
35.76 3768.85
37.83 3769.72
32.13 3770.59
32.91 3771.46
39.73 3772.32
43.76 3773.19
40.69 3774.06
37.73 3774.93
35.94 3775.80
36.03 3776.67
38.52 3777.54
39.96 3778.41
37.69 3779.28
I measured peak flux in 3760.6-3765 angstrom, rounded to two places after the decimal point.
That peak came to 33.12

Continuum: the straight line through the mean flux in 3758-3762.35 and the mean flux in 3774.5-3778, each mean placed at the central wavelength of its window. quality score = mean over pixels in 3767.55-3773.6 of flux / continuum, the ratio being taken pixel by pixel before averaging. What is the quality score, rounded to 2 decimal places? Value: 1.08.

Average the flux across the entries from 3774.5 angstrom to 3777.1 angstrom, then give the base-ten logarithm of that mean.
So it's 1.56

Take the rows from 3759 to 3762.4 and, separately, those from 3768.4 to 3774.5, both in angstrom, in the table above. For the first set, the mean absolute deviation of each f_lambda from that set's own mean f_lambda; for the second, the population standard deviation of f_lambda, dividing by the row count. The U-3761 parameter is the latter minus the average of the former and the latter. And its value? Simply -0.49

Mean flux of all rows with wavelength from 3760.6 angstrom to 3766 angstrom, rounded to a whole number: 29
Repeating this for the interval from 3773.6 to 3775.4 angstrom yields 39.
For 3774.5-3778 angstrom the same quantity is 37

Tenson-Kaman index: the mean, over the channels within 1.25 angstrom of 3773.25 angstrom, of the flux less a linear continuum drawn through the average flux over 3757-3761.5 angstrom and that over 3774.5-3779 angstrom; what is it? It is 6.2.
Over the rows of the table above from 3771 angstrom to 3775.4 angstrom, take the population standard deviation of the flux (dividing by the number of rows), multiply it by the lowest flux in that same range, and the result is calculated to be 118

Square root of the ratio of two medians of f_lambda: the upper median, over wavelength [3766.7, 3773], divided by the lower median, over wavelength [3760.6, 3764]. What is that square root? 1.02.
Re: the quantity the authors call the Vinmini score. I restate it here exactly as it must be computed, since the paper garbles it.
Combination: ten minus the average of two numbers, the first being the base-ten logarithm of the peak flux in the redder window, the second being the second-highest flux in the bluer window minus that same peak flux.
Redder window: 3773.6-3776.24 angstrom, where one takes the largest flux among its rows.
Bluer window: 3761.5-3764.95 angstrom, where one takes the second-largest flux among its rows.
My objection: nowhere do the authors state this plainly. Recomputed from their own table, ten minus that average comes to 14.1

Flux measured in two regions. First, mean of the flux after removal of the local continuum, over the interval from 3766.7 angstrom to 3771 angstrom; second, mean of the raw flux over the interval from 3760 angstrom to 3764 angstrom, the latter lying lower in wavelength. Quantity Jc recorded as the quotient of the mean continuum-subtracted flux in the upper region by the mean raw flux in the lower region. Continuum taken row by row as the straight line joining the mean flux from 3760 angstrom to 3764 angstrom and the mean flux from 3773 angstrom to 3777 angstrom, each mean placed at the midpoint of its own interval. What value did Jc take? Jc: -0.04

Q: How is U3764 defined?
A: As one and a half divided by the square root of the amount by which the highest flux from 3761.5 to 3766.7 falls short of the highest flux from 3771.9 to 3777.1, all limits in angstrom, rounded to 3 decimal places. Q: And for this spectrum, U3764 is 0.460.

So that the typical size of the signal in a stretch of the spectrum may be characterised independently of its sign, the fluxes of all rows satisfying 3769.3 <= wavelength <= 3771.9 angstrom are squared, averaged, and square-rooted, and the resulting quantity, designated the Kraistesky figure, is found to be 34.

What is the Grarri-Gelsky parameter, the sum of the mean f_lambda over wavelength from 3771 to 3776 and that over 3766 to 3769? 70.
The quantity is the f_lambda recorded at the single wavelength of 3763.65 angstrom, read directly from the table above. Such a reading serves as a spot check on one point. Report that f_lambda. 25.81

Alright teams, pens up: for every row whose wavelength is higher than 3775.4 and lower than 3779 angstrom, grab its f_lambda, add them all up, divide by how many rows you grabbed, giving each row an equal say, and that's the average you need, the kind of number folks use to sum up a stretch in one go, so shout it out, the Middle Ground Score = 37.6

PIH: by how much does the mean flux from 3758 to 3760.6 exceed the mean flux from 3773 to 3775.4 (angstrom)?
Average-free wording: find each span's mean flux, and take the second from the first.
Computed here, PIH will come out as -19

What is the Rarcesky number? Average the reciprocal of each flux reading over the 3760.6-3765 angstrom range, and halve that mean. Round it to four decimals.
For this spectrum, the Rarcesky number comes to 0.0173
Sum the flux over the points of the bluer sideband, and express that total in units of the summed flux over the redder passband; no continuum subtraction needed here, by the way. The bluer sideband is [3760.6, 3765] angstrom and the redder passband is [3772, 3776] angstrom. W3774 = 0.74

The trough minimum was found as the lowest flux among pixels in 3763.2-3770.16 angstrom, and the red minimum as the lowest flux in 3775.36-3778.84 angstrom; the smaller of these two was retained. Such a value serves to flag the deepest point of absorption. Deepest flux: 25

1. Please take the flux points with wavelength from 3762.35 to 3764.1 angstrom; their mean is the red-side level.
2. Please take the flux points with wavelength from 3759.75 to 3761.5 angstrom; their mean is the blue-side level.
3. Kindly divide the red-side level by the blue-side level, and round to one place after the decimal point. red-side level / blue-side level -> 1.0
